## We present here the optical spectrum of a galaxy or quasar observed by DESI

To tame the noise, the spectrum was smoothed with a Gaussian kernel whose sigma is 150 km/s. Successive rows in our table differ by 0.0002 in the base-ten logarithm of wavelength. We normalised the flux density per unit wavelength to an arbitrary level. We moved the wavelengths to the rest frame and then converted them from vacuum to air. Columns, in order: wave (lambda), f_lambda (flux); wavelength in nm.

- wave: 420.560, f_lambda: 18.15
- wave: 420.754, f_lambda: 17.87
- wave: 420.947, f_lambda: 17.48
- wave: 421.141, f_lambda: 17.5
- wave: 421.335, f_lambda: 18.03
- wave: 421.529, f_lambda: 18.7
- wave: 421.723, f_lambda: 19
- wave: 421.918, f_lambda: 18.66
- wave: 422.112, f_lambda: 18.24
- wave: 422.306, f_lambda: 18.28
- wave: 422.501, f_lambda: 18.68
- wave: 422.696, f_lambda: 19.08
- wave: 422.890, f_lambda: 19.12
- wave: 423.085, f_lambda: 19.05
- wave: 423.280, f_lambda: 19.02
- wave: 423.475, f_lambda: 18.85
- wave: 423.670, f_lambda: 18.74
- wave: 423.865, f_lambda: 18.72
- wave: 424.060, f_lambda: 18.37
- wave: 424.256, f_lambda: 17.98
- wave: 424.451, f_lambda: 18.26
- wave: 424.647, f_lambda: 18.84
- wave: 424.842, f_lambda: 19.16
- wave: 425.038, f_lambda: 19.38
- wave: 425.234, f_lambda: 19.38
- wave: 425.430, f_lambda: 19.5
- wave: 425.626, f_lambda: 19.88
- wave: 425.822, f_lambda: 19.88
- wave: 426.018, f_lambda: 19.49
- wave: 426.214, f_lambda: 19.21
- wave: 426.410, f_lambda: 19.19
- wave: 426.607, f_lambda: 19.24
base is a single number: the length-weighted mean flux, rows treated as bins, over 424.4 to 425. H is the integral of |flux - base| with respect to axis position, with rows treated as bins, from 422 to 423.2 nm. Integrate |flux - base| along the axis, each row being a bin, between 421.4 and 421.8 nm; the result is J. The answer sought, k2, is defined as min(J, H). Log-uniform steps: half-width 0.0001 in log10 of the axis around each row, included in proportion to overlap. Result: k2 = 0.08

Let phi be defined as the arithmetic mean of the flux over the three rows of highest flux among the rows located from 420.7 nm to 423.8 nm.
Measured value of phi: 19.1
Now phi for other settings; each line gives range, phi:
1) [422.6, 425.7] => 19.6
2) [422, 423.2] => 19.1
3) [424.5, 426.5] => 19.8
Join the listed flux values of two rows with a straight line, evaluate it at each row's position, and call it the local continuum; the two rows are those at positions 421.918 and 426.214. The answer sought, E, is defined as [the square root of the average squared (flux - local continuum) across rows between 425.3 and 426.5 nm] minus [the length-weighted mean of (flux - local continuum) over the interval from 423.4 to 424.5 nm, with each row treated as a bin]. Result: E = 0.9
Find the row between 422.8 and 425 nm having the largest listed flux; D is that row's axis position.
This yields 424.842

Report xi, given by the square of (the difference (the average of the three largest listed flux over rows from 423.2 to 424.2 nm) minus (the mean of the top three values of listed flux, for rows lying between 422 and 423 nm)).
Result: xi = 0.01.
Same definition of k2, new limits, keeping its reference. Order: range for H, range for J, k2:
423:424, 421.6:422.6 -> 0.13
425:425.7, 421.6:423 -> 0.43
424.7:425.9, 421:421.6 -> 0.51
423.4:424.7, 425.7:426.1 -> 0.34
